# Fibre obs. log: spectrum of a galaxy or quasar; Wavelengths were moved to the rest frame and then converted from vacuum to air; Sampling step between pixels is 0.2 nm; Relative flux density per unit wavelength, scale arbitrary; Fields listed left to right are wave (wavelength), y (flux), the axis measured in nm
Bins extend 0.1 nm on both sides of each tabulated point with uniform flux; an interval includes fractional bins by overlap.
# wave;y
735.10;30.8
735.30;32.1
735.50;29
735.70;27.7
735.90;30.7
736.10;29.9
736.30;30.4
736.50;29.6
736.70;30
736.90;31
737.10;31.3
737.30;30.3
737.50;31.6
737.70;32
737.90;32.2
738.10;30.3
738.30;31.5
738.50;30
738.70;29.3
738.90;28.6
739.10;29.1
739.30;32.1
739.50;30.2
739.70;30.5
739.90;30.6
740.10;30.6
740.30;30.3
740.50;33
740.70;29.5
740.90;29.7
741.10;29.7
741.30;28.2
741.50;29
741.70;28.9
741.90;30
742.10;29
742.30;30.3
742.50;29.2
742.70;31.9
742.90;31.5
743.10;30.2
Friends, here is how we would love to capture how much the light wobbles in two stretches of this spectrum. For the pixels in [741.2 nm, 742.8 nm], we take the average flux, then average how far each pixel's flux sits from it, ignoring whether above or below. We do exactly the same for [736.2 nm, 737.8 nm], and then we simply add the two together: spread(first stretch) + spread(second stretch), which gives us 1.58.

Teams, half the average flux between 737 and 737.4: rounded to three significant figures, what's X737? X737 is 15.4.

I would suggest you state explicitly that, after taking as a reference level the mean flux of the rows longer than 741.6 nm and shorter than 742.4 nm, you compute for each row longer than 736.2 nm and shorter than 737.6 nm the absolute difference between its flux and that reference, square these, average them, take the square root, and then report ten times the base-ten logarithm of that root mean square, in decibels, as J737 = 1.0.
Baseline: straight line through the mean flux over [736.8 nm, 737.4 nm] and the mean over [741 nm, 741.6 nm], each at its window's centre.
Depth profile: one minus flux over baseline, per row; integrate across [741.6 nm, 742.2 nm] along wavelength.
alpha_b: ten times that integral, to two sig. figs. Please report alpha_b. -0.13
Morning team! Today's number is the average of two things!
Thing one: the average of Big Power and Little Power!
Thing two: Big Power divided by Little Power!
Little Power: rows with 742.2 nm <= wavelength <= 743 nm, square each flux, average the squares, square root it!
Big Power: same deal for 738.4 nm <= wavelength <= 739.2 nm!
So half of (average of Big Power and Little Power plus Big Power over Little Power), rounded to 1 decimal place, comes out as 15.5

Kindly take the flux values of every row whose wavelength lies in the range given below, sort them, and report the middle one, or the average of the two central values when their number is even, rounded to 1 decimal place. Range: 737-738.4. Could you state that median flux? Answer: 31.5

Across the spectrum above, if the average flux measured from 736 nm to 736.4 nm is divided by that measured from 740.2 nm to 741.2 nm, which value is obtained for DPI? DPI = 0.99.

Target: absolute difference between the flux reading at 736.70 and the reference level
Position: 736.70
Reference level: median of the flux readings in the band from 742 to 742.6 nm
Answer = 0.8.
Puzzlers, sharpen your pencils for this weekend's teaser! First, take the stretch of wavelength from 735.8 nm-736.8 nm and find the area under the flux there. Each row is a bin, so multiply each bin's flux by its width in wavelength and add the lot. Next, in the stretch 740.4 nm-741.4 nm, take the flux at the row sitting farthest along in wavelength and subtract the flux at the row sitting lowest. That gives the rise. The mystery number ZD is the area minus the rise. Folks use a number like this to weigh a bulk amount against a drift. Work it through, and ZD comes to 34.9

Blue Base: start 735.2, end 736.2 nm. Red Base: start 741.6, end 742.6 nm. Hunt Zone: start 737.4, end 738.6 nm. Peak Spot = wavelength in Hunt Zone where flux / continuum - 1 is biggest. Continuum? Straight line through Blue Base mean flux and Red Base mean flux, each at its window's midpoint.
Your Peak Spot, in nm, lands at 737.90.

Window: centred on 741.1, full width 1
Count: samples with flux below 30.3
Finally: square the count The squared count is 25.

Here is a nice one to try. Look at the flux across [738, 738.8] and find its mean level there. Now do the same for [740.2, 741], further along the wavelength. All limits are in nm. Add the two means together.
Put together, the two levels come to 60.9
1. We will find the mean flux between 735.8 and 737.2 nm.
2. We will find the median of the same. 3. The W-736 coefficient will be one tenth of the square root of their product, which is 3.04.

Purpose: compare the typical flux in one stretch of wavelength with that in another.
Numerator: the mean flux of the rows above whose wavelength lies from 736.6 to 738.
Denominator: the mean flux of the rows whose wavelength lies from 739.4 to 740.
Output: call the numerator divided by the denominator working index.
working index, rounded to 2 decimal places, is 1.03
